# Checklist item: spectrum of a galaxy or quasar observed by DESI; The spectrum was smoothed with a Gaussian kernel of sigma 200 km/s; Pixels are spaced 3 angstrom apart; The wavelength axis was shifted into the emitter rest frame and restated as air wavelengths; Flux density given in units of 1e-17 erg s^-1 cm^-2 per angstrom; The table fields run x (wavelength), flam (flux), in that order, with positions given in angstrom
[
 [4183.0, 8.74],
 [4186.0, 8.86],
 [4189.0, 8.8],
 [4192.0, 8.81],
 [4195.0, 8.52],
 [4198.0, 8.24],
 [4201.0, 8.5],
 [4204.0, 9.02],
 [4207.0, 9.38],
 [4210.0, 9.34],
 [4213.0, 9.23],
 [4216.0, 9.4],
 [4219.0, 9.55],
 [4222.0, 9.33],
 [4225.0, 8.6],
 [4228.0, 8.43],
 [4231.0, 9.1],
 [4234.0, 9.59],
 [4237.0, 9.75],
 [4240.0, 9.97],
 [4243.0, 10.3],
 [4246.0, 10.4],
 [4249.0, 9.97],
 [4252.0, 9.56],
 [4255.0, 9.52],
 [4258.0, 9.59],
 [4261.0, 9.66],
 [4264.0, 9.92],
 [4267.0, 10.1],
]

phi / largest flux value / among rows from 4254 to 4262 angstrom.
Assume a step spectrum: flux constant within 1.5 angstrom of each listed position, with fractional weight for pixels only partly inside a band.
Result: 9.66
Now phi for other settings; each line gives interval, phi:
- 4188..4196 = 8.81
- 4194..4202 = 8.52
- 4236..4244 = 10.3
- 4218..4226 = 9.55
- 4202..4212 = 9.38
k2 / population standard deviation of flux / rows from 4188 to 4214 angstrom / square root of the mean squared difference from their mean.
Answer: 0.380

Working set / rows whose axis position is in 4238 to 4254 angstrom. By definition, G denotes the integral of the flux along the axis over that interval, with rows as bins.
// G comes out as 160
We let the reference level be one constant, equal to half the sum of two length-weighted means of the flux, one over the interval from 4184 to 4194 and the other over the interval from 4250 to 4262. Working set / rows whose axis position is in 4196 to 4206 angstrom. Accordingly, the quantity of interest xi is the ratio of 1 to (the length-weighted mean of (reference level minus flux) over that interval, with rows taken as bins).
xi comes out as 2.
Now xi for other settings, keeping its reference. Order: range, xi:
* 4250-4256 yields -3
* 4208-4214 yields -10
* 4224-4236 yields 5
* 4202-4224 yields -12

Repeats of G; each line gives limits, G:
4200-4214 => 128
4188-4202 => 120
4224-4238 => 127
